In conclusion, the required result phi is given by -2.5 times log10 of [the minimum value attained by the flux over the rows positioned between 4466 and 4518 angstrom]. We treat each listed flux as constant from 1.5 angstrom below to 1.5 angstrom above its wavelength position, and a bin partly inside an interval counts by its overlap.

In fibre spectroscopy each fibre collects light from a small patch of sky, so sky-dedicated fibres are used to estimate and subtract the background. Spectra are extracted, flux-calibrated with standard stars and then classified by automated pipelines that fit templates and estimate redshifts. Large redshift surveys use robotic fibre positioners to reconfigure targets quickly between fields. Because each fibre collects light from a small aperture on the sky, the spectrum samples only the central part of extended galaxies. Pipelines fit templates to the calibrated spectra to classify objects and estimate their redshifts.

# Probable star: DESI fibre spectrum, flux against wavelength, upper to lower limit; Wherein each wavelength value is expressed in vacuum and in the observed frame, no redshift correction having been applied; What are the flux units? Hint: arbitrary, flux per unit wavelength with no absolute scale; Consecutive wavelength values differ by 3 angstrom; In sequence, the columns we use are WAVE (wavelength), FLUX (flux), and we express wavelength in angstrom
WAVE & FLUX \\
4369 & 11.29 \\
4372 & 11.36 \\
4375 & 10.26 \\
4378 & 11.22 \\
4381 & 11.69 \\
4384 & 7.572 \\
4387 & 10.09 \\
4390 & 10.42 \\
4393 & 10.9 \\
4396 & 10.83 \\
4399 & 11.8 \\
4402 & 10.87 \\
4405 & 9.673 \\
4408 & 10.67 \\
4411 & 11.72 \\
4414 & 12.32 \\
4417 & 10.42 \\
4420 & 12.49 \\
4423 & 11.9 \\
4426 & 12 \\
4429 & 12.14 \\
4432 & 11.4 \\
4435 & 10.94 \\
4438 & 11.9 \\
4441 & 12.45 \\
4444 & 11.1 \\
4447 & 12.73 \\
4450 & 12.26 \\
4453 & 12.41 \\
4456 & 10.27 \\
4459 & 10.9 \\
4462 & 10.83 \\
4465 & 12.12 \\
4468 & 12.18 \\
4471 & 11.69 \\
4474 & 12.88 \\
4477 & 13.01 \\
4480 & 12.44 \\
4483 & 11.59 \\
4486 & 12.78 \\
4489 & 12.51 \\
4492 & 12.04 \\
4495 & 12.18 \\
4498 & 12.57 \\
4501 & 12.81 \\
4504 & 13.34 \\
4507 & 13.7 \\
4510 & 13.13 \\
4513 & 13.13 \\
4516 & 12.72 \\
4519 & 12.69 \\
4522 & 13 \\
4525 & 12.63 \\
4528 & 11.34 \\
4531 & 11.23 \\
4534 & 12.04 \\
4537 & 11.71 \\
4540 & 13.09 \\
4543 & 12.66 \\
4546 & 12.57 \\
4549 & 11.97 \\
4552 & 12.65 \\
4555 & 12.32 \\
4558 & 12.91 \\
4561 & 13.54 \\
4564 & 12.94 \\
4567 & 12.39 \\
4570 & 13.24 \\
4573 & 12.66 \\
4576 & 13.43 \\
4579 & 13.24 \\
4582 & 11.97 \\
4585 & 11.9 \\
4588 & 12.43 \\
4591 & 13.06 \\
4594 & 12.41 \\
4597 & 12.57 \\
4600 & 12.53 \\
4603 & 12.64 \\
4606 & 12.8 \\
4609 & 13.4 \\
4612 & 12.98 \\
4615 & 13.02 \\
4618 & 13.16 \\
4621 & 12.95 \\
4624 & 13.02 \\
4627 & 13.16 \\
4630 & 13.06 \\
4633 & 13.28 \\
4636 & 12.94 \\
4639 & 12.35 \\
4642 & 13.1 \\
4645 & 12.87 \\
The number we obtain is -2.66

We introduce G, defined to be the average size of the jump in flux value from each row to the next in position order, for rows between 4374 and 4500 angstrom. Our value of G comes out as 0.87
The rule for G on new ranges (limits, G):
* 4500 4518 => 0.37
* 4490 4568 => 0.47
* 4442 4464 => 0.85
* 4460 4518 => 0.51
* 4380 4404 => 1.35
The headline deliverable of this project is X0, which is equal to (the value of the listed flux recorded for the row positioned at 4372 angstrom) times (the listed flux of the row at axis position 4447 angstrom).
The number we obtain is 145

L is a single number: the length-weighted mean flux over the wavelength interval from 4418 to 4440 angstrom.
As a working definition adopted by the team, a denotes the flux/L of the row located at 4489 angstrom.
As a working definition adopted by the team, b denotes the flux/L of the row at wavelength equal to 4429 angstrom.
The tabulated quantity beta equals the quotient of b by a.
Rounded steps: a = 1.06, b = 1.03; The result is 0.97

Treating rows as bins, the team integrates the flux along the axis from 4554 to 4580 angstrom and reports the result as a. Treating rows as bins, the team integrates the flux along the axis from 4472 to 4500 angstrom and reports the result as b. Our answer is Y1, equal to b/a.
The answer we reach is 1.03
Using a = 337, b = 348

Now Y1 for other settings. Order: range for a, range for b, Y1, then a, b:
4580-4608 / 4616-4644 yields 1.04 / 350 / 364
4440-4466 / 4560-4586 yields 1.10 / 303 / 333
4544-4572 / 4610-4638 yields 1.03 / 356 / 366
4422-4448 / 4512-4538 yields 1.04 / 307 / 319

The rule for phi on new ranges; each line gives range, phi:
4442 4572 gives -2.53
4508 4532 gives -2.63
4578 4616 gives -2.69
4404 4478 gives -2.46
